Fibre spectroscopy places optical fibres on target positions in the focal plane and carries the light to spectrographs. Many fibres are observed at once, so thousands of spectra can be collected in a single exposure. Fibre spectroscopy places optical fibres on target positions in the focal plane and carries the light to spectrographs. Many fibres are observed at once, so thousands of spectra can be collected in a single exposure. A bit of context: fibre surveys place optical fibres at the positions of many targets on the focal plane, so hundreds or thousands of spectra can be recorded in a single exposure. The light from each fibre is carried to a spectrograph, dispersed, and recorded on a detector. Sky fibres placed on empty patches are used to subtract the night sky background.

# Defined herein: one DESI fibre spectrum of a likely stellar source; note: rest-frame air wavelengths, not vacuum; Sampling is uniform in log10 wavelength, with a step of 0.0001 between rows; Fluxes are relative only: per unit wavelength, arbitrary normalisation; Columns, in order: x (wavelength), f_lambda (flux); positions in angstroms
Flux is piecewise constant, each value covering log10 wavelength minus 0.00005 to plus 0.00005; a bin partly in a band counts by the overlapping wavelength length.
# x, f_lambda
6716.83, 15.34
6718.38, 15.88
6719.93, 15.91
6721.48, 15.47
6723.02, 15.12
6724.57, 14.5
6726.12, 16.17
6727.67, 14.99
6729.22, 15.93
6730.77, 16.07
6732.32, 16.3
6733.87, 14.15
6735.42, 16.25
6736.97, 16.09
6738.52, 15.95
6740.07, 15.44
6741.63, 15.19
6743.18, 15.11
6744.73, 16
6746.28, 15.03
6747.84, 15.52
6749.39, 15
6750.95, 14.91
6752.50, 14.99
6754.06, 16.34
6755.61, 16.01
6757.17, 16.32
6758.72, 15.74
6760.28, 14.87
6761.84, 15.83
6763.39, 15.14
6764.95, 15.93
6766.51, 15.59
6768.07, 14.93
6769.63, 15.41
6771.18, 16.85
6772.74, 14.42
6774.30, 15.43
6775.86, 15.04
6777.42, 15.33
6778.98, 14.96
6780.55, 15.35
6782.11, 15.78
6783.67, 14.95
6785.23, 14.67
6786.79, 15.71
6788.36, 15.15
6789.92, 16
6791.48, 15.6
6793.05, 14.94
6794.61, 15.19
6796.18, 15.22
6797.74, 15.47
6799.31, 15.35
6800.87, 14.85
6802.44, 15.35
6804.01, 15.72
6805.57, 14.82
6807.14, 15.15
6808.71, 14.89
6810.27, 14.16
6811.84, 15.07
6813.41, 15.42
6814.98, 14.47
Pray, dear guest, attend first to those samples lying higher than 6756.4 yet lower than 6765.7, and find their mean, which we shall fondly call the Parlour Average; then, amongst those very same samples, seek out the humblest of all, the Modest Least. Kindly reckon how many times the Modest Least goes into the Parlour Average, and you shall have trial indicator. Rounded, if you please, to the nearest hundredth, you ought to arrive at 1.05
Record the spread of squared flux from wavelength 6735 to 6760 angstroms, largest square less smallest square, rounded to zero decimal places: 45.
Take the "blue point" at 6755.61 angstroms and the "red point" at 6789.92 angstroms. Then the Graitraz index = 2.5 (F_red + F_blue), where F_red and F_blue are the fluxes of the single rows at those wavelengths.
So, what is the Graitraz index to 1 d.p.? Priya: 80.0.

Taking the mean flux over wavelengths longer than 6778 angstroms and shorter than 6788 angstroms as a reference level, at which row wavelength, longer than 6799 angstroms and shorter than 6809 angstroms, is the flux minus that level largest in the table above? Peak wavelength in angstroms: 6804.01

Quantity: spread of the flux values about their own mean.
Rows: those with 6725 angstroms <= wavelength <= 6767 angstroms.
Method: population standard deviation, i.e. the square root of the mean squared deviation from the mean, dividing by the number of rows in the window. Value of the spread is 0.57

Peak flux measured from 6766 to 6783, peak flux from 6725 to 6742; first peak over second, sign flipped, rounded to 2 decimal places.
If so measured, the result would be -1.03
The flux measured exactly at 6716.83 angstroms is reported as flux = 15.34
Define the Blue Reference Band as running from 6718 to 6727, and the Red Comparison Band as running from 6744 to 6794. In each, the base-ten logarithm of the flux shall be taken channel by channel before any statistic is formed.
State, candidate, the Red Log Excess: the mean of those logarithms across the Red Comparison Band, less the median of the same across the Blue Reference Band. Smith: -0.0071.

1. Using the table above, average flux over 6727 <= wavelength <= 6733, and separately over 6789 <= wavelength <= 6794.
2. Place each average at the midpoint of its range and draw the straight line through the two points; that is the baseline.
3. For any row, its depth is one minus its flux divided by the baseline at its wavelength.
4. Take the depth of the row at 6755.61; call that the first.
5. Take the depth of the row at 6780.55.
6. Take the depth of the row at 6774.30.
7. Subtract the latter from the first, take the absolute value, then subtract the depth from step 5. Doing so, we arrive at 0.017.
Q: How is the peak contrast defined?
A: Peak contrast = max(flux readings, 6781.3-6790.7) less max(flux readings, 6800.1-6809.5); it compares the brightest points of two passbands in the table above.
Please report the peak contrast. 0.3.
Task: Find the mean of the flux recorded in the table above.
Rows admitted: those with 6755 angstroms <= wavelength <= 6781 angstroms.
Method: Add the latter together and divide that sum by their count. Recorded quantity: 15.5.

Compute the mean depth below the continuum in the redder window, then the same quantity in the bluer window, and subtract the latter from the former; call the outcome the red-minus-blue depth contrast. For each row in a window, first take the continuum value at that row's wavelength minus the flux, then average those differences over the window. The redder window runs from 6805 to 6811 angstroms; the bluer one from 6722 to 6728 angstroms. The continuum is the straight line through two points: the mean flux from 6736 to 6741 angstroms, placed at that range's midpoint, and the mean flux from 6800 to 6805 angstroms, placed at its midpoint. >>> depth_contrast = -0.2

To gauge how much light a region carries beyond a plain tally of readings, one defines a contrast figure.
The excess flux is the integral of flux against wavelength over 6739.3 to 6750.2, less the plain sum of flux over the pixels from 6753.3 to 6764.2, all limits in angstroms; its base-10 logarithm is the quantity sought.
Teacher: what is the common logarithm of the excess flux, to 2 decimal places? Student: 1.75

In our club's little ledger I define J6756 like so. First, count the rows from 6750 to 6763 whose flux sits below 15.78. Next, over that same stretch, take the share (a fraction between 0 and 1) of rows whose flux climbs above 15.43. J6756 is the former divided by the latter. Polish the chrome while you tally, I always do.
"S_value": 6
